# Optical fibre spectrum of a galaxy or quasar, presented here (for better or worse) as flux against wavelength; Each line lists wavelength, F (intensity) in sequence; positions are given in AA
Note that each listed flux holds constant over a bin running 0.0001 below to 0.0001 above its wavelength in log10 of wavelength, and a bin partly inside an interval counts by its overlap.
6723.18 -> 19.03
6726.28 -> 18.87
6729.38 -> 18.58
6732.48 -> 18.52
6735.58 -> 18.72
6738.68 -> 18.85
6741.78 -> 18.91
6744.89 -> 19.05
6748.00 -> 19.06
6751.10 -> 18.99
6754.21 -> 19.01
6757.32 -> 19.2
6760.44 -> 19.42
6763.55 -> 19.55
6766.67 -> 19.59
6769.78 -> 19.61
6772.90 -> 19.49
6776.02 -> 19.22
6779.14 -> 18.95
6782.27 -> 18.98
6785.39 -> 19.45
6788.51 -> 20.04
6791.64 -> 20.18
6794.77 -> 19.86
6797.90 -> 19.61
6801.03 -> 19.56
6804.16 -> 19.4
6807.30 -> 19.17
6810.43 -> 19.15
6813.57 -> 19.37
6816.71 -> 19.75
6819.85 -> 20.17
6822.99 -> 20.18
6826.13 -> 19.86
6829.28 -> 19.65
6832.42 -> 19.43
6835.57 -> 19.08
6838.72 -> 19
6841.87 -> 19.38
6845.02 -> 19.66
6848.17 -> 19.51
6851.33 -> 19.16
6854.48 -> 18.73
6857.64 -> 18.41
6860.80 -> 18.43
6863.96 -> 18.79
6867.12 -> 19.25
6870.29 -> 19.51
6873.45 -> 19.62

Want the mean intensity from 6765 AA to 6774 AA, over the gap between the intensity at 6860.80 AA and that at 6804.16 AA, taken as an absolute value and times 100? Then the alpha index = 2017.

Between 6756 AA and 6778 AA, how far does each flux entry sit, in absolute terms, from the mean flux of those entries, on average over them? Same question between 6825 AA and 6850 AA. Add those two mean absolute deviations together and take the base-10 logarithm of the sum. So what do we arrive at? -0.44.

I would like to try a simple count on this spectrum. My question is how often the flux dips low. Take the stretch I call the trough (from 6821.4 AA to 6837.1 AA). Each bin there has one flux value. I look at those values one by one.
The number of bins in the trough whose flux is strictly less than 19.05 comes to 0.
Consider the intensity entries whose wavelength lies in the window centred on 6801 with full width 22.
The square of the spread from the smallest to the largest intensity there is 1.1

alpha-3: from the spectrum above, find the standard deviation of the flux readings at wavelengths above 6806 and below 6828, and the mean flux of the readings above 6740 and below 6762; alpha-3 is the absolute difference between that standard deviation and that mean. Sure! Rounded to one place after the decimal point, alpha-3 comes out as 18.7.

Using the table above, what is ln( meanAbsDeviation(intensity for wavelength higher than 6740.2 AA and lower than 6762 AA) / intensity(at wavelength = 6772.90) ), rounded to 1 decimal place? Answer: -5.1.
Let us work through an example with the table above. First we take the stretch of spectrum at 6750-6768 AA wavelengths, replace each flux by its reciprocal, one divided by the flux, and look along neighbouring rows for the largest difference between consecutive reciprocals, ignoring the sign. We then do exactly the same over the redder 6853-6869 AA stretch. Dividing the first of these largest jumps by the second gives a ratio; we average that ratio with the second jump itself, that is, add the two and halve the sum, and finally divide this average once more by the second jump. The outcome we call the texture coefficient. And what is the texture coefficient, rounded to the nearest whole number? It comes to 183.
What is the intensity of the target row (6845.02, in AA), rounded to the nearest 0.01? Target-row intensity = 19.66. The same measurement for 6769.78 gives 19.61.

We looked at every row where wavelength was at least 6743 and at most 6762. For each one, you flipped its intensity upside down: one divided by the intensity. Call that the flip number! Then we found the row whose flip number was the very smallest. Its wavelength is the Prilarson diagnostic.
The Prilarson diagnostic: 6760.44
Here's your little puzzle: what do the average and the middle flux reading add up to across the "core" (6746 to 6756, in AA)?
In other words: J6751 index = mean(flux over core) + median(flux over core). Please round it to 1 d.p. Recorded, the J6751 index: 38.0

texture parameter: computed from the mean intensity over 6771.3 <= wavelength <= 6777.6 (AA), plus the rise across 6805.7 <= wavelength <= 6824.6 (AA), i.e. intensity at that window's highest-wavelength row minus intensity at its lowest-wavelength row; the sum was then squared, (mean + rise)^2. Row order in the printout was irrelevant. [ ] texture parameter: 415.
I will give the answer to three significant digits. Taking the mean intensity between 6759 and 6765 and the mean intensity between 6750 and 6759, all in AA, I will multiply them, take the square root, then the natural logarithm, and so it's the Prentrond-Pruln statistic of 2.96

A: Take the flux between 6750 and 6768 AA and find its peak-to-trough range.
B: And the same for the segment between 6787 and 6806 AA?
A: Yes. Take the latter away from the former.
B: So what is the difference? -0.18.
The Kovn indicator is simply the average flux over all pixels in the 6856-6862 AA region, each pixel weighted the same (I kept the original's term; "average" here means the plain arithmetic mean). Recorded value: 18.4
